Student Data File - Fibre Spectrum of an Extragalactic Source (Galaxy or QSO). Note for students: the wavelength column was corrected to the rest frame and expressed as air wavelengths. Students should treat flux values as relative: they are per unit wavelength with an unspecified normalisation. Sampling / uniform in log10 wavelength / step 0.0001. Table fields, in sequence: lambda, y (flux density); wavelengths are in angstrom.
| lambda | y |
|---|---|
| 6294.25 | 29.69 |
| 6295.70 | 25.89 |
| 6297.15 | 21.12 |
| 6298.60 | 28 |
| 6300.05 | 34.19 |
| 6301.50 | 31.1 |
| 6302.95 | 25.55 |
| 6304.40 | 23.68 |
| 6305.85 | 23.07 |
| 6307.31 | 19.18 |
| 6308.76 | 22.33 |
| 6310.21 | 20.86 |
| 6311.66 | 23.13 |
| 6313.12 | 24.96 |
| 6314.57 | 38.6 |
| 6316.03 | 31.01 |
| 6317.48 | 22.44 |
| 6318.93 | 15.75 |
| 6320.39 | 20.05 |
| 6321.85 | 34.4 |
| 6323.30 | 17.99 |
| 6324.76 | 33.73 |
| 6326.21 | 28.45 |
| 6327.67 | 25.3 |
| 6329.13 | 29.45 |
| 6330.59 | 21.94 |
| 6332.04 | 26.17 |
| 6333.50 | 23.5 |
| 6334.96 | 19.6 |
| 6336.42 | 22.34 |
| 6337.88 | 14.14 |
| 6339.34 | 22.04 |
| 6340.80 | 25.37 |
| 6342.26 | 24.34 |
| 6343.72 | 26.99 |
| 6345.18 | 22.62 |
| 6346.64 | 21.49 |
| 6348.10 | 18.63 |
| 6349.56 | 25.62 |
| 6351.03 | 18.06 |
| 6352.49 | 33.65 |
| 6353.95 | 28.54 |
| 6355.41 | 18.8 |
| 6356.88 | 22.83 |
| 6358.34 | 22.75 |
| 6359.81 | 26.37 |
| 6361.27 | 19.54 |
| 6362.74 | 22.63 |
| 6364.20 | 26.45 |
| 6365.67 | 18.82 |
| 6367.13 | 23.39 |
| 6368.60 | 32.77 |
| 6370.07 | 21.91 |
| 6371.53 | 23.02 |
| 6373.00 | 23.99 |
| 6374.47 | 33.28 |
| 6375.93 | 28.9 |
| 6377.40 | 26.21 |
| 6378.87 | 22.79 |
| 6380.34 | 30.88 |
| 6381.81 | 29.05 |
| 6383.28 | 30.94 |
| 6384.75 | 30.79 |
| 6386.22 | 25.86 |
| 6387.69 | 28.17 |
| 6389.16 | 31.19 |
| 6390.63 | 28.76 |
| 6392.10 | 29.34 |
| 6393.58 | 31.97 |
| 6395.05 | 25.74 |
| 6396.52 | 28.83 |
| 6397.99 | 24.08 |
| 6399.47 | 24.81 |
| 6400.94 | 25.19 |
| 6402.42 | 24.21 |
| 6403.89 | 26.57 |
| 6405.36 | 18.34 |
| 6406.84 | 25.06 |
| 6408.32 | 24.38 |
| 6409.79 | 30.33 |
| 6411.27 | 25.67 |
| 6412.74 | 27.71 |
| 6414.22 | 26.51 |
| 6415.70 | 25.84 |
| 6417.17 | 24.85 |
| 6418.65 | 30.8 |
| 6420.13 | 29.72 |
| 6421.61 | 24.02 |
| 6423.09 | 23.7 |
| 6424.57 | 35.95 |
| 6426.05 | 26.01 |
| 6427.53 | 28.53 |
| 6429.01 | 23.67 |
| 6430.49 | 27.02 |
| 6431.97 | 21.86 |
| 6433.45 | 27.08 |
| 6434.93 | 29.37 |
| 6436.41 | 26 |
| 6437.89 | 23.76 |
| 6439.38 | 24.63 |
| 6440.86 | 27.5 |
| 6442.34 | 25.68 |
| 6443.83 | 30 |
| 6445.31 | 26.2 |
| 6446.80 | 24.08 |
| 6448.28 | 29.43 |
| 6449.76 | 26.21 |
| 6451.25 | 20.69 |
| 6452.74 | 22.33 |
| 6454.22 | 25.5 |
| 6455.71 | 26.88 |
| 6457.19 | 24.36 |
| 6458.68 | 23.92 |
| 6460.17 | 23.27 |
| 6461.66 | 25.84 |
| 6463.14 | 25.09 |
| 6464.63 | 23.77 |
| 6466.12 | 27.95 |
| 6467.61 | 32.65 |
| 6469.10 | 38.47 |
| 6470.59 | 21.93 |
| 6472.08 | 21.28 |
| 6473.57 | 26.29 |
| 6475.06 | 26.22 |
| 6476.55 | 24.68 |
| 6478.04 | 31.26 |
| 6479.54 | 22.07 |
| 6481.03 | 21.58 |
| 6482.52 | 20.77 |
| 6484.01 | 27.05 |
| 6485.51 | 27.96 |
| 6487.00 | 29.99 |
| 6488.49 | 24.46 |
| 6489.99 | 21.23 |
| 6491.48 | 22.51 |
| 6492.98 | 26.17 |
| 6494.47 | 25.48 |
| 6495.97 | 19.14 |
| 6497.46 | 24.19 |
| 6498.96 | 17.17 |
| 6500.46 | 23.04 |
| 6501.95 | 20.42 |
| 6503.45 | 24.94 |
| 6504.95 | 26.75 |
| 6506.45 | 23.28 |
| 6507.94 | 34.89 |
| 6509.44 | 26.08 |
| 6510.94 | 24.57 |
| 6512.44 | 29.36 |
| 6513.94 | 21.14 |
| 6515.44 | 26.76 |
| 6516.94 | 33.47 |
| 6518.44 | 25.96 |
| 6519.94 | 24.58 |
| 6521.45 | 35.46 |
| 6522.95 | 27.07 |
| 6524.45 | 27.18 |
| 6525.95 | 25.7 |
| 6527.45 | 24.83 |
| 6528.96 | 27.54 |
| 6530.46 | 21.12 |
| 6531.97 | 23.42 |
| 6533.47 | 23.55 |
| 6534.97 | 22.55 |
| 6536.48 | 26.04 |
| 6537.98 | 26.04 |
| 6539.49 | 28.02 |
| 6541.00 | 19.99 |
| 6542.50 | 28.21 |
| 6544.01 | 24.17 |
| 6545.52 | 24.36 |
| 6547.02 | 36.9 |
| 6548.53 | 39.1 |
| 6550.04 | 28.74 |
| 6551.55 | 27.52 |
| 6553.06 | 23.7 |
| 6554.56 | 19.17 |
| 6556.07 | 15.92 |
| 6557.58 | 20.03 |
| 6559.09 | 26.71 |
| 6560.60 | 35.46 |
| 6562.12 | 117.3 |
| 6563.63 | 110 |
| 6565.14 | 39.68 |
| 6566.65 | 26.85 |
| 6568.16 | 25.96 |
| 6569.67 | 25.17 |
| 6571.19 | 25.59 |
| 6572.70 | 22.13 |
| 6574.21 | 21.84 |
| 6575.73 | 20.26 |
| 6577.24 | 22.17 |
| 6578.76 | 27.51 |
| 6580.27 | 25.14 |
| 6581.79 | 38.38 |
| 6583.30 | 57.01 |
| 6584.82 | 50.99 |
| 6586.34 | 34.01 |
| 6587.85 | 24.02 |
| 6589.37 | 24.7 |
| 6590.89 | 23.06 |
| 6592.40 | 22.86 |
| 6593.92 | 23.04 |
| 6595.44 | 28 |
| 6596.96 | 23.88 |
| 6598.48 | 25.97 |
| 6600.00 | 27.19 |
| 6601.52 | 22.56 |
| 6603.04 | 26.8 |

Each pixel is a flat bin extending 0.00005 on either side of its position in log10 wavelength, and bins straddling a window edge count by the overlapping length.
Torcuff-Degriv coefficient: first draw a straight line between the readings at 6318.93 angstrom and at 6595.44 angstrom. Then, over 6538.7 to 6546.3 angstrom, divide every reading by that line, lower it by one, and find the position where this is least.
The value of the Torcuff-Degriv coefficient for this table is 6541.00 angstrom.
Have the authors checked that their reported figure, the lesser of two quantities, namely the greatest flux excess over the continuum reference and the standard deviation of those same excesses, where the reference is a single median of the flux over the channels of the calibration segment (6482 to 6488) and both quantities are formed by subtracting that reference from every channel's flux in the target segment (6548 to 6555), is 7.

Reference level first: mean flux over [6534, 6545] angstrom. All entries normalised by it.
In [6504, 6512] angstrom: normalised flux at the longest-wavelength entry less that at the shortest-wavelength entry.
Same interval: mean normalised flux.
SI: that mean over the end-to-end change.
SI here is -12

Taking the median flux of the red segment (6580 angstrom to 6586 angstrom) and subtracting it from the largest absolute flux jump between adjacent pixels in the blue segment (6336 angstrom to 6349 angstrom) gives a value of -36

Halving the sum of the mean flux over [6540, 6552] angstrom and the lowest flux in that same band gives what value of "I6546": 24.3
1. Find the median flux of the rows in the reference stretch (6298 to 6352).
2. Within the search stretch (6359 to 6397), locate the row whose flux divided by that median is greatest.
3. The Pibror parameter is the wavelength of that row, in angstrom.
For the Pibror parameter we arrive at 6374.47 angstrom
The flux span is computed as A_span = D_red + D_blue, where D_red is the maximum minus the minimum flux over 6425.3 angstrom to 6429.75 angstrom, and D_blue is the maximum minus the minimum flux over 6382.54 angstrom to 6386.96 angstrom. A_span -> 9.9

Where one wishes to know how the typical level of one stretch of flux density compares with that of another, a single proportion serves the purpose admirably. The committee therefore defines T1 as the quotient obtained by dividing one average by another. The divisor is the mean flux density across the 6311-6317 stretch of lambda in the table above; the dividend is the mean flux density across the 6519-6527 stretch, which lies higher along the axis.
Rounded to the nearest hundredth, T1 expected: 0.95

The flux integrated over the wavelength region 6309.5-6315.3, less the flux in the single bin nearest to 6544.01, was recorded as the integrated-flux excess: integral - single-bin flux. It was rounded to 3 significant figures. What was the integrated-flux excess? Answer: 132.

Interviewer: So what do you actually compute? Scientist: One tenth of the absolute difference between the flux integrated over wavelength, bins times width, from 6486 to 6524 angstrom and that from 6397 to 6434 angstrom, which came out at 1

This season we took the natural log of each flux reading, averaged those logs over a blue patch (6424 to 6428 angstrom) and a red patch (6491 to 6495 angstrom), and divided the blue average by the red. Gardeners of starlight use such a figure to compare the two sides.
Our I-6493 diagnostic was 1.06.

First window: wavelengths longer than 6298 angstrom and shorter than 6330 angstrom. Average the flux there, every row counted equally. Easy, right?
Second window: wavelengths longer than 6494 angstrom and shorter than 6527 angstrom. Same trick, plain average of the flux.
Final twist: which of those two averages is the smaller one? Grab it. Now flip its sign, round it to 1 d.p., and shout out -25.8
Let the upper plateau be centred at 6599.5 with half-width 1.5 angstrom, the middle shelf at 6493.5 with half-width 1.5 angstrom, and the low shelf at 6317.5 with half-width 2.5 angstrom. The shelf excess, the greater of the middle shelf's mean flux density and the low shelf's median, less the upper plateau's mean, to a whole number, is -1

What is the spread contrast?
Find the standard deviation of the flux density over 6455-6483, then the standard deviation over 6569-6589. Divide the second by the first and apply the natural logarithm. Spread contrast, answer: 1.0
